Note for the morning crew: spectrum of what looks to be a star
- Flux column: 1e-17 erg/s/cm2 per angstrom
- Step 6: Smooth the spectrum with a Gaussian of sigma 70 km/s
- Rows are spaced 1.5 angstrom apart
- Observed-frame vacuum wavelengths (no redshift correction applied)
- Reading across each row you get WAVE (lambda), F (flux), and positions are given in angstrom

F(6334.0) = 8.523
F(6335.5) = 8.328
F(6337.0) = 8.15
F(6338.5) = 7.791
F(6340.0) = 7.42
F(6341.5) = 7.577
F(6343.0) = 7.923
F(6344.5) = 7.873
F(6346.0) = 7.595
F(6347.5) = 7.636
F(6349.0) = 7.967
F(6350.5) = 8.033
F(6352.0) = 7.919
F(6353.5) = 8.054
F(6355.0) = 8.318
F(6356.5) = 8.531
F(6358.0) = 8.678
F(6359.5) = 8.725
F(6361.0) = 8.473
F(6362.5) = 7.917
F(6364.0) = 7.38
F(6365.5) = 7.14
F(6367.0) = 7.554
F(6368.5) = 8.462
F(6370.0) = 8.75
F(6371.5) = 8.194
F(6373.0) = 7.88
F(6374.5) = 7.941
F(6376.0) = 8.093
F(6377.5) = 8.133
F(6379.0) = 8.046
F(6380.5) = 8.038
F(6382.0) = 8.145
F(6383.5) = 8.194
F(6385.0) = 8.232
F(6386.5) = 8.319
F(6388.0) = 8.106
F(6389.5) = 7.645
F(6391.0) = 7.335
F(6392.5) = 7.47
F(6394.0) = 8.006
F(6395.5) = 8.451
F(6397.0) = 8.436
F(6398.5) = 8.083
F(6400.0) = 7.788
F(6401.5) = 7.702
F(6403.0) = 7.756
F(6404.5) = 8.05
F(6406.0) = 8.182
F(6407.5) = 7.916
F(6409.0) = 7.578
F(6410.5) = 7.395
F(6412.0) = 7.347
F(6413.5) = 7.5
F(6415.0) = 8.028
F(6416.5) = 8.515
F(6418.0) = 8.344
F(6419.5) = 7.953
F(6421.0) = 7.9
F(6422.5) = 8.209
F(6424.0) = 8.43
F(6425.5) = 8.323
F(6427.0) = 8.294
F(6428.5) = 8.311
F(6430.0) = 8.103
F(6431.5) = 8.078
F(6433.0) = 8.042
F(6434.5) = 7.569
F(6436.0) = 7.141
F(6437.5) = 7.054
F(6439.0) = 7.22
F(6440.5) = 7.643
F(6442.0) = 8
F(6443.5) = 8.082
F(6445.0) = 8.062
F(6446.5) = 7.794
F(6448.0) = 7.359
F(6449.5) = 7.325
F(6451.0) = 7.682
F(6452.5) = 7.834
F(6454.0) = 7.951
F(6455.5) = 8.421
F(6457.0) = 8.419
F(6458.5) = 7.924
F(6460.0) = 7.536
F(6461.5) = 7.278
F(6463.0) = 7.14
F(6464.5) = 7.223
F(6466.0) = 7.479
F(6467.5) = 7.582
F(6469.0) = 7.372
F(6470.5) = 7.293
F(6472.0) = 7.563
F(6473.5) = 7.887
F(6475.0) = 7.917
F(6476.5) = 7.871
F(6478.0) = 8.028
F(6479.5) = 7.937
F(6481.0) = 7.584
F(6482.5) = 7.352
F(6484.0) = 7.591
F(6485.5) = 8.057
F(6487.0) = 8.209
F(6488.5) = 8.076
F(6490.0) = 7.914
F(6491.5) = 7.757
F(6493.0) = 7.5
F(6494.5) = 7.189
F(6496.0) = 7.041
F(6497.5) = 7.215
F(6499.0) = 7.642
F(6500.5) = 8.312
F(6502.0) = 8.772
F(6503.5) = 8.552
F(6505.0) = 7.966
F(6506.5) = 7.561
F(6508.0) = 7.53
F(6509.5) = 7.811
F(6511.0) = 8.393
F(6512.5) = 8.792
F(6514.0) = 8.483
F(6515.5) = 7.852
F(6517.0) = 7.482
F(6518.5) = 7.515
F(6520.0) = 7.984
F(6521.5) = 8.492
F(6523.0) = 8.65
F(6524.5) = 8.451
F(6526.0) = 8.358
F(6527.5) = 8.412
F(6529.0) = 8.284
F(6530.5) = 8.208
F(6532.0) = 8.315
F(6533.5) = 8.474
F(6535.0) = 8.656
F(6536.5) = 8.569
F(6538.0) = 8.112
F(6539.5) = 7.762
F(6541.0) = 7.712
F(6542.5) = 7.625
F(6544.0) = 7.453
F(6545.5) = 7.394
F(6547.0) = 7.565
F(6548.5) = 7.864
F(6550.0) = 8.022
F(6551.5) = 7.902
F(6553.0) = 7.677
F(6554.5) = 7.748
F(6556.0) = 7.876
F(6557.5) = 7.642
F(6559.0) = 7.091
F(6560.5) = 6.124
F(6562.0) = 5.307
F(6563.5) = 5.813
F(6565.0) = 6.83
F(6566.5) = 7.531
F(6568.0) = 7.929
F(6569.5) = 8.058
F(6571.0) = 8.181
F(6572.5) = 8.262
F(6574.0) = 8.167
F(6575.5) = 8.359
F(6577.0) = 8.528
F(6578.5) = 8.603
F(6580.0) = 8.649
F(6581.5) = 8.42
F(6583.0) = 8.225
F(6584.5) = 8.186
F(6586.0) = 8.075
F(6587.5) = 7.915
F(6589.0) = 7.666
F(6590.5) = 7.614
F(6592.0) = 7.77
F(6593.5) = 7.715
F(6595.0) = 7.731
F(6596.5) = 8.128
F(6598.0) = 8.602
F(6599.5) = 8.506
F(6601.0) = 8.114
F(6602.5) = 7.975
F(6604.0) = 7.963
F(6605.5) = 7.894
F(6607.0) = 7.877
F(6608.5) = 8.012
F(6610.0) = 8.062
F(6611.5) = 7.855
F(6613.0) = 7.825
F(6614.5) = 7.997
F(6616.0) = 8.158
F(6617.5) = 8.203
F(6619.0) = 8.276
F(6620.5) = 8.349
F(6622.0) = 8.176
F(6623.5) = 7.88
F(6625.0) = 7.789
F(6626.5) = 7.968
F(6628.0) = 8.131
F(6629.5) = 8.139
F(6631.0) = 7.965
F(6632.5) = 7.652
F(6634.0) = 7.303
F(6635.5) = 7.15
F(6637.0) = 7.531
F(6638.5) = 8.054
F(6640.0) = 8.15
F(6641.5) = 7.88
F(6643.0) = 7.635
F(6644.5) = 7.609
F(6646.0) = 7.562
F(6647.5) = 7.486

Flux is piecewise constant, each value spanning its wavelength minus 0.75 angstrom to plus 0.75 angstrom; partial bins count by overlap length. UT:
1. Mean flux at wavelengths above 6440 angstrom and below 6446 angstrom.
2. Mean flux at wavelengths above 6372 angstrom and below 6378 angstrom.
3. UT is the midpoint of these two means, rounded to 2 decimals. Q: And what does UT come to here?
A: 7.98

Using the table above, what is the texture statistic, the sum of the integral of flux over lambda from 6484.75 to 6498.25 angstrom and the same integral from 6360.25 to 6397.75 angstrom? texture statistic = 404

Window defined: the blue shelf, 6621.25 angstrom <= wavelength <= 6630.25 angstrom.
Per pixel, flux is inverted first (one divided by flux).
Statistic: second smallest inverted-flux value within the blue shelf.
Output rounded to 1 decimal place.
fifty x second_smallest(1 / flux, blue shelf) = 6.1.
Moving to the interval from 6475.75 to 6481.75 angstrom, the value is 6.3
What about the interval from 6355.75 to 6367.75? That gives 5.8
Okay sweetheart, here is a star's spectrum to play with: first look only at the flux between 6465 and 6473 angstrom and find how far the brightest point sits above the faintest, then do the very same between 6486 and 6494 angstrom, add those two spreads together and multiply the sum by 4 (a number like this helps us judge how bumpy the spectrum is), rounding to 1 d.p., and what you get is 4.0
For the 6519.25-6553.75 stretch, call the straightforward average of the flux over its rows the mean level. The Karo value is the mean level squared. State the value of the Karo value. 65.4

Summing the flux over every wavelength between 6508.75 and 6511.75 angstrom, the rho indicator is 16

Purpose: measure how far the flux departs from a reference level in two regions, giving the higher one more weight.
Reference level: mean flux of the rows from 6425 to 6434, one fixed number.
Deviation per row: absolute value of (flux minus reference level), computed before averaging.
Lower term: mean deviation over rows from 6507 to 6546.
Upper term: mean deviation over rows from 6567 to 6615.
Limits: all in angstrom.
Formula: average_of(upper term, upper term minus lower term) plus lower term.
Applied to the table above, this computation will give 0.44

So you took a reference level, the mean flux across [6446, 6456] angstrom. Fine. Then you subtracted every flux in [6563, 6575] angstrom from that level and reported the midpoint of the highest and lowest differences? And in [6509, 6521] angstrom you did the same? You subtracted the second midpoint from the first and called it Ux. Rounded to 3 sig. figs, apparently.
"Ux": 1.10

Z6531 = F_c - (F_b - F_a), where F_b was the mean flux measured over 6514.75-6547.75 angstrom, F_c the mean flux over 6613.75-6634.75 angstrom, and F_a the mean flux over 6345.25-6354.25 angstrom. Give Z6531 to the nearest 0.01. 7.81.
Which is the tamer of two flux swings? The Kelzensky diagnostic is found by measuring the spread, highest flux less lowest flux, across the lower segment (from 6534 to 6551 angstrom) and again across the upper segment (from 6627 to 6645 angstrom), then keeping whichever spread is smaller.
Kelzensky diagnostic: 1.00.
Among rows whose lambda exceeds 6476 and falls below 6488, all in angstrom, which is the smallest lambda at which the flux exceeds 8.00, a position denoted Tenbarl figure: 6478.0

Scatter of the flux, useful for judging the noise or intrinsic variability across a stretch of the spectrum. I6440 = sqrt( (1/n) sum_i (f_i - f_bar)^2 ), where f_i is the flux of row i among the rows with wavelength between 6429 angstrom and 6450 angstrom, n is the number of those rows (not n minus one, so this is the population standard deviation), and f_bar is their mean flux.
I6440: 0.38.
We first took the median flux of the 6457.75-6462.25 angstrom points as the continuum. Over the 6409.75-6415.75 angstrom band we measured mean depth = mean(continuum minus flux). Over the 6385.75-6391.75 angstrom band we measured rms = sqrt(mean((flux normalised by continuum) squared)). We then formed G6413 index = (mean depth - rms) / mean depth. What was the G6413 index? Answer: 34.1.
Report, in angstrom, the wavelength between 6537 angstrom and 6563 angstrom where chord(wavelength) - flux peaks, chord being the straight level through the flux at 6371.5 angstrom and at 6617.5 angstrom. 6562.0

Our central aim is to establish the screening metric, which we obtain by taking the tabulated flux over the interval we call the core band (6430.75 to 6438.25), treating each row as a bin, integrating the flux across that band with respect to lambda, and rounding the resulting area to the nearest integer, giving 57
